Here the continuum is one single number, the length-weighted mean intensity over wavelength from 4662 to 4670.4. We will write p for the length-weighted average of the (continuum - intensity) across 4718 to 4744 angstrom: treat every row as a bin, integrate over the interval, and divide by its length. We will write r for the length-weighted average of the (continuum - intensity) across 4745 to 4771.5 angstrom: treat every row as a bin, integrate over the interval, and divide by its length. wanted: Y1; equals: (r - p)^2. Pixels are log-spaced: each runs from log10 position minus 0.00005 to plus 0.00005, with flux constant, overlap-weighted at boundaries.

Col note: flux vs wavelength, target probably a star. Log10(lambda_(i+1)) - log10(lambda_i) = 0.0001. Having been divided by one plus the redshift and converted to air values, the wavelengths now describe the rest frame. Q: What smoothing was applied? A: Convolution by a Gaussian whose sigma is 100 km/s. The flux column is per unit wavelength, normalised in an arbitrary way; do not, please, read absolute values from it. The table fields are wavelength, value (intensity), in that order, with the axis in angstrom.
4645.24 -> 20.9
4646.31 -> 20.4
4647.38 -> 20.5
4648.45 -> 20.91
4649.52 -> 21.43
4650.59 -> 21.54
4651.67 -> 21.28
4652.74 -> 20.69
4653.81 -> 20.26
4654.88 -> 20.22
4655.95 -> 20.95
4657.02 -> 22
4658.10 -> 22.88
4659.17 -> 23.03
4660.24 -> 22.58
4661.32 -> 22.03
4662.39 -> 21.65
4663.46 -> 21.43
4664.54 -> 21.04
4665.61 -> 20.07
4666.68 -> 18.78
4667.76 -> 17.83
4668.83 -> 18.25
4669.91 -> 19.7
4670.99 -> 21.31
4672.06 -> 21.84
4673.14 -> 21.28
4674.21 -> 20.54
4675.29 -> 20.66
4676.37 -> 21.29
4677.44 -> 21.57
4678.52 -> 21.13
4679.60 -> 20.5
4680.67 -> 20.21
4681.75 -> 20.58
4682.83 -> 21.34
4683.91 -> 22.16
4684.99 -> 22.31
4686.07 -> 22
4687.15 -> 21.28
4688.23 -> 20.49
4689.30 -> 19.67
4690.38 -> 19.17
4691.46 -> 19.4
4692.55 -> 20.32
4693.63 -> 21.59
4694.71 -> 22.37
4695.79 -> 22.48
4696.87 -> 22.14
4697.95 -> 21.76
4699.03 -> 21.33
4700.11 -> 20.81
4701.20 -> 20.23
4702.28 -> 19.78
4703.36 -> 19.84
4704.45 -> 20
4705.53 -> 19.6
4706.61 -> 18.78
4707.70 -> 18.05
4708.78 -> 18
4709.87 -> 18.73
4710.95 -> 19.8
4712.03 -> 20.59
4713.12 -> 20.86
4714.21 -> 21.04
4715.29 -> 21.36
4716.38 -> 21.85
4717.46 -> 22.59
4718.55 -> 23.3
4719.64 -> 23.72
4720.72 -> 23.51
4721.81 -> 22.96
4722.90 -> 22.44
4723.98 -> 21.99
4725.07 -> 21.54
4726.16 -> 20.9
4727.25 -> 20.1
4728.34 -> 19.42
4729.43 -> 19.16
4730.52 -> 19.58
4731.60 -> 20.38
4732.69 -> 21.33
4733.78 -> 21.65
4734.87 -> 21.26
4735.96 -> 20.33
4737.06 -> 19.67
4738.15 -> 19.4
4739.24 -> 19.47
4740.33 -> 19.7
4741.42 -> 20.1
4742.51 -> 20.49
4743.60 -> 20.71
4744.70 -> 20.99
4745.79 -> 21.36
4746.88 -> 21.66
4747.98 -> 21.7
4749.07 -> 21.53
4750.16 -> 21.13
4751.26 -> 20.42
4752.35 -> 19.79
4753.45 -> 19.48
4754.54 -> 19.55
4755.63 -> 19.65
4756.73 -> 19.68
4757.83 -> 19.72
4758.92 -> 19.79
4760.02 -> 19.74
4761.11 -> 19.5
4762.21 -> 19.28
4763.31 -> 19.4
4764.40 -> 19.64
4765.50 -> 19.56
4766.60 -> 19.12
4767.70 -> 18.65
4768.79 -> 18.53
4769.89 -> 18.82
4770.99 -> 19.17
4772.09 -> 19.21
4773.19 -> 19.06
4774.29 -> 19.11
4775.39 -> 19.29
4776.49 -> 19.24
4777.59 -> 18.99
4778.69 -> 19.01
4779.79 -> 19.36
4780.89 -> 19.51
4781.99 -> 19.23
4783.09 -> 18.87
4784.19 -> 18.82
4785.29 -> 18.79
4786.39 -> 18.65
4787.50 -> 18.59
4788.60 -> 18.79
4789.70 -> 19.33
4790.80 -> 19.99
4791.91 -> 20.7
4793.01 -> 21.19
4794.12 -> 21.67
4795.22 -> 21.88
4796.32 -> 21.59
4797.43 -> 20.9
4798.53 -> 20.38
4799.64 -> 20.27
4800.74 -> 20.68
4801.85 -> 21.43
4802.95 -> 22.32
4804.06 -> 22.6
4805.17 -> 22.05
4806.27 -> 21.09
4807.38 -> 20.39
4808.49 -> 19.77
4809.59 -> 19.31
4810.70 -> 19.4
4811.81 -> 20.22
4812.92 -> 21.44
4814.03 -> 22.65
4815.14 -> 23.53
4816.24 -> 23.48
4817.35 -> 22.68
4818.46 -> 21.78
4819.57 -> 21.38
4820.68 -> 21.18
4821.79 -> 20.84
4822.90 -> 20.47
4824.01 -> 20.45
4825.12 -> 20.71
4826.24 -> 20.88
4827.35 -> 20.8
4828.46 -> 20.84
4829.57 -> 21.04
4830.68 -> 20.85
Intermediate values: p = -1.1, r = -0.1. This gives 1.2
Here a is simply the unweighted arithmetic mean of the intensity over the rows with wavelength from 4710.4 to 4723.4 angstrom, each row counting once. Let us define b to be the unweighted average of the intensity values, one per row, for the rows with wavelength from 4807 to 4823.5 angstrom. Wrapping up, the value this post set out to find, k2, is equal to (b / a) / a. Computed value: 0.0439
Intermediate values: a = 22.0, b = 21.2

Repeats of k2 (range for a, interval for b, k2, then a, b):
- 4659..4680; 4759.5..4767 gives 0.0449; 20.8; 19.5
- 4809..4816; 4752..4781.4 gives 0.0434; 21.1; 19.3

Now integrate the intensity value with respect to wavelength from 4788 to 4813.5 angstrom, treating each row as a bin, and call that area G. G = 529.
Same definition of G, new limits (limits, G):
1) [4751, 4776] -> 485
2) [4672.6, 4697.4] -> 522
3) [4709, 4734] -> 530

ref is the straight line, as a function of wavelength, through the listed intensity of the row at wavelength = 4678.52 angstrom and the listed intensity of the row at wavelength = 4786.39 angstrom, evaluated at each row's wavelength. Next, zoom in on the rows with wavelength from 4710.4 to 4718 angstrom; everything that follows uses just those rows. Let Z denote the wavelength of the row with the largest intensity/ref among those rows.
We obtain 4717.46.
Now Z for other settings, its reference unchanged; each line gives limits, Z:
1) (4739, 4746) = 4745.79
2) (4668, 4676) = 4672.06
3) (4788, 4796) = 4795.22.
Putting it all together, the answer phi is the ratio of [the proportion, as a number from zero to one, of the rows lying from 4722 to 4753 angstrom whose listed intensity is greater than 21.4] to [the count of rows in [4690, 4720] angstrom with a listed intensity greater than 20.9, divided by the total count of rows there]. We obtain 0.58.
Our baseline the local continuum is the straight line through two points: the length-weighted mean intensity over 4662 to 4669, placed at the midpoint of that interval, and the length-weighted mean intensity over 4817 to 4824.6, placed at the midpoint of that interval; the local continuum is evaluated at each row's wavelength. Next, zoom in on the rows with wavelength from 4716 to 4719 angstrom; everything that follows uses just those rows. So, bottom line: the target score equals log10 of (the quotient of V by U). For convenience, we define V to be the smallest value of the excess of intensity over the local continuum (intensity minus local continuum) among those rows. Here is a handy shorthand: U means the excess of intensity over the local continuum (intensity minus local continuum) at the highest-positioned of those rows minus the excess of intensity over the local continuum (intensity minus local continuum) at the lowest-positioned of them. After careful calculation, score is 0.0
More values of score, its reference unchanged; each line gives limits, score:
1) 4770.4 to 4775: 1.3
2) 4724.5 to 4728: -0.6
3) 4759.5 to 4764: 0.6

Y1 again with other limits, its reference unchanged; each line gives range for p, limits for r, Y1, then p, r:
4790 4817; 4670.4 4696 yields 0.0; -1.4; -1.2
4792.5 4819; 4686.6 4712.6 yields 1.2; -1.5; -0.4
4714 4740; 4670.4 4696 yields 0.0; -1.4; -1.2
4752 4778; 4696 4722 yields 2.3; 0.5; -1.0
